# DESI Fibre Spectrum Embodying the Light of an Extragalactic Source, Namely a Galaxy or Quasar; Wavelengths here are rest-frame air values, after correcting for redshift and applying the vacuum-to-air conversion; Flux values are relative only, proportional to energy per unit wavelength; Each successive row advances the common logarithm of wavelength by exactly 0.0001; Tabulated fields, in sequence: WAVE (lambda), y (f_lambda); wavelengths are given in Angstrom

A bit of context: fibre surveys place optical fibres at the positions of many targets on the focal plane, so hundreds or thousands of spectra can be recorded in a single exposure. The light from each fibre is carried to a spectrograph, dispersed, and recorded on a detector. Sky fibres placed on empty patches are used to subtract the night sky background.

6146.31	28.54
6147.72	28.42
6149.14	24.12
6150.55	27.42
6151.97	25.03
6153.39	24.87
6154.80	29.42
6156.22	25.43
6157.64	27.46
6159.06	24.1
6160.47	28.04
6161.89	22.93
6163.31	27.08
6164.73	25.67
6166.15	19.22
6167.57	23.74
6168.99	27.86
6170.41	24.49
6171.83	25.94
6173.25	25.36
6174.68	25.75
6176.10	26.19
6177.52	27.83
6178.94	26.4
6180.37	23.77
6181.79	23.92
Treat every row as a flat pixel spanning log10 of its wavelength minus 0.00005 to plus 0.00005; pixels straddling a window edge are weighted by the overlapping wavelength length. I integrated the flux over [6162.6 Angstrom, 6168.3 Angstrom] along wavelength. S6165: 136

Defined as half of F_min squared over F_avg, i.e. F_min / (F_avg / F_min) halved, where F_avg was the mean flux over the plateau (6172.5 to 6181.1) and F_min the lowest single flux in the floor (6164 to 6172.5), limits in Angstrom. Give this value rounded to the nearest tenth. 7.1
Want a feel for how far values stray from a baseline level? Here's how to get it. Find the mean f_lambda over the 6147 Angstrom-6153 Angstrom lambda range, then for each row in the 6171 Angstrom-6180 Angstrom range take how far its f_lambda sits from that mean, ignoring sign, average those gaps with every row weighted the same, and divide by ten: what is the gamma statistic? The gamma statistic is 0.06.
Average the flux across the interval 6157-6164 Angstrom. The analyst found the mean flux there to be 25.9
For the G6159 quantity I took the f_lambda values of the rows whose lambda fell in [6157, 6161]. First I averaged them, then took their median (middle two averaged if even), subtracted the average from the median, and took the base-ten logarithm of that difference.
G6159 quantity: 0.0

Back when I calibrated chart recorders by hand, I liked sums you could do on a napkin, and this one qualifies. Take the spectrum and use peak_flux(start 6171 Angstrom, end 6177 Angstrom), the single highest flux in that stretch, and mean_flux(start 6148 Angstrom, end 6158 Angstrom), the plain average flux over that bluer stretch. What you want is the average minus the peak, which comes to 0.1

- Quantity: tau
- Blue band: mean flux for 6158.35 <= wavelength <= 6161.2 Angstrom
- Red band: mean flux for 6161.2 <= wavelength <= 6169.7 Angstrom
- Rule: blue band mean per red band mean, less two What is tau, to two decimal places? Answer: -0.93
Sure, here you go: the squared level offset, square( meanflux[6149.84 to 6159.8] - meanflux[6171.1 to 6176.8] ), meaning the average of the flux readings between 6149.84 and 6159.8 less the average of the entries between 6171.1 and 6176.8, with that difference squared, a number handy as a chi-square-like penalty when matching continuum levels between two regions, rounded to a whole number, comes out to 0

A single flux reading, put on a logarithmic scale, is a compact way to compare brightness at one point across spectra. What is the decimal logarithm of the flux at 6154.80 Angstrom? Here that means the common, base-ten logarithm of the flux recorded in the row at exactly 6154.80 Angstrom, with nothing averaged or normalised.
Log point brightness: 1.47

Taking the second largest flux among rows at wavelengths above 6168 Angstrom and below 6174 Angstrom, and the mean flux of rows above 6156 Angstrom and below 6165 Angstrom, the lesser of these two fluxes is 25.8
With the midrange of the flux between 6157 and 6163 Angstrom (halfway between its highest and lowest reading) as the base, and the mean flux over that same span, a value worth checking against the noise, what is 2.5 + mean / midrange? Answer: 3.51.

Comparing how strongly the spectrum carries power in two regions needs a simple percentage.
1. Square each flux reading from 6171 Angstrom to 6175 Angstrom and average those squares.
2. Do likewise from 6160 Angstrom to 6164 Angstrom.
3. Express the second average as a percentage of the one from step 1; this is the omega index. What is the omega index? 103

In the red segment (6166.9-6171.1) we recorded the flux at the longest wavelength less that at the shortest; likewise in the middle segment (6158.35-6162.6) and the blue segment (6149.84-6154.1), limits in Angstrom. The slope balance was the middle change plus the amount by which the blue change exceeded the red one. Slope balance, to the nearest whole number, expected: -4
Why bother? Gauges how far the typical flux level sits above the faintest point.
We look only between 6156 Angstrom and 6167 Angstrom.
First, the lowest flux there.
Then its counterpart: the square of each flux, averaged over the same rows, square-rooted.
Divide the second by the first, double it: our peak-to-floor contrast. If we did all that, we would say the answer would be 2.62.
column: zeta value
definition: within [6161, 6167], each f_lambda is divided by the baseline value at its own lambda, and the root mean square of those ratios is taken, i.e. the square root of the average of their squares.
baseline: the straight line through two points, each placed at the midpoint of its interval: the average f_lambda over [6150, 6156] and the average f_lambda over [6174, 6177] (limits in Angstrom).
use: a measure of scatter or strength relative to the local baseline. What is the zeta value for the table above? 0.91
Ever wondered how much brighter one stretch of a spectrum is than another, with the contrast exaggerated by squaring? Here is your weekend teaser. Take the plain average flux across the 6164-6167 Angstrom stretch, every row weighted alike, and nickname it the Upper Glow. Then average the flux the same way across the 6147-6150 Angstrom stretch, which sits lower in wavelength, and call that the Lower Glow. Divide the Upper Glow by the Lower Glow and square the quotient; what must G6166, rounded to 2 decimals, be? 0.73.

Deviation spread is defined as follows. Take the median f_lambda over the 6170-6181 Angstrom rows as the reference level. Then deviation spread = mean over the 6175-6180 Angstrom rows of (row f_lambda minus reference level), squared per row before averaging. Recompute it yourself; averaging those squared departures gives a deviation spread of 1.5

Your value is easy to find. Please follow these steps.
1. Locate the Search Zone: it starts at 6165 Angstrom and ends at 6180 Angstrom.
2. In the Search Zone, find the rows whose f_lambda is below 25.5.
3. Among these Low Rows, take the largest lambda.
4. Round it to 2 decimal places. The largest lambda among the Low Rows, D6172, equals 6173.25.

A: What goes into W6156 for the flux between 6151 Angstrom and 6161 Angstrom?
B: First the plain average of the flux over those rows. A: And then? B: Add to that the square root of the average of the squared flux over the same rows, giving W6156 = 52.7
